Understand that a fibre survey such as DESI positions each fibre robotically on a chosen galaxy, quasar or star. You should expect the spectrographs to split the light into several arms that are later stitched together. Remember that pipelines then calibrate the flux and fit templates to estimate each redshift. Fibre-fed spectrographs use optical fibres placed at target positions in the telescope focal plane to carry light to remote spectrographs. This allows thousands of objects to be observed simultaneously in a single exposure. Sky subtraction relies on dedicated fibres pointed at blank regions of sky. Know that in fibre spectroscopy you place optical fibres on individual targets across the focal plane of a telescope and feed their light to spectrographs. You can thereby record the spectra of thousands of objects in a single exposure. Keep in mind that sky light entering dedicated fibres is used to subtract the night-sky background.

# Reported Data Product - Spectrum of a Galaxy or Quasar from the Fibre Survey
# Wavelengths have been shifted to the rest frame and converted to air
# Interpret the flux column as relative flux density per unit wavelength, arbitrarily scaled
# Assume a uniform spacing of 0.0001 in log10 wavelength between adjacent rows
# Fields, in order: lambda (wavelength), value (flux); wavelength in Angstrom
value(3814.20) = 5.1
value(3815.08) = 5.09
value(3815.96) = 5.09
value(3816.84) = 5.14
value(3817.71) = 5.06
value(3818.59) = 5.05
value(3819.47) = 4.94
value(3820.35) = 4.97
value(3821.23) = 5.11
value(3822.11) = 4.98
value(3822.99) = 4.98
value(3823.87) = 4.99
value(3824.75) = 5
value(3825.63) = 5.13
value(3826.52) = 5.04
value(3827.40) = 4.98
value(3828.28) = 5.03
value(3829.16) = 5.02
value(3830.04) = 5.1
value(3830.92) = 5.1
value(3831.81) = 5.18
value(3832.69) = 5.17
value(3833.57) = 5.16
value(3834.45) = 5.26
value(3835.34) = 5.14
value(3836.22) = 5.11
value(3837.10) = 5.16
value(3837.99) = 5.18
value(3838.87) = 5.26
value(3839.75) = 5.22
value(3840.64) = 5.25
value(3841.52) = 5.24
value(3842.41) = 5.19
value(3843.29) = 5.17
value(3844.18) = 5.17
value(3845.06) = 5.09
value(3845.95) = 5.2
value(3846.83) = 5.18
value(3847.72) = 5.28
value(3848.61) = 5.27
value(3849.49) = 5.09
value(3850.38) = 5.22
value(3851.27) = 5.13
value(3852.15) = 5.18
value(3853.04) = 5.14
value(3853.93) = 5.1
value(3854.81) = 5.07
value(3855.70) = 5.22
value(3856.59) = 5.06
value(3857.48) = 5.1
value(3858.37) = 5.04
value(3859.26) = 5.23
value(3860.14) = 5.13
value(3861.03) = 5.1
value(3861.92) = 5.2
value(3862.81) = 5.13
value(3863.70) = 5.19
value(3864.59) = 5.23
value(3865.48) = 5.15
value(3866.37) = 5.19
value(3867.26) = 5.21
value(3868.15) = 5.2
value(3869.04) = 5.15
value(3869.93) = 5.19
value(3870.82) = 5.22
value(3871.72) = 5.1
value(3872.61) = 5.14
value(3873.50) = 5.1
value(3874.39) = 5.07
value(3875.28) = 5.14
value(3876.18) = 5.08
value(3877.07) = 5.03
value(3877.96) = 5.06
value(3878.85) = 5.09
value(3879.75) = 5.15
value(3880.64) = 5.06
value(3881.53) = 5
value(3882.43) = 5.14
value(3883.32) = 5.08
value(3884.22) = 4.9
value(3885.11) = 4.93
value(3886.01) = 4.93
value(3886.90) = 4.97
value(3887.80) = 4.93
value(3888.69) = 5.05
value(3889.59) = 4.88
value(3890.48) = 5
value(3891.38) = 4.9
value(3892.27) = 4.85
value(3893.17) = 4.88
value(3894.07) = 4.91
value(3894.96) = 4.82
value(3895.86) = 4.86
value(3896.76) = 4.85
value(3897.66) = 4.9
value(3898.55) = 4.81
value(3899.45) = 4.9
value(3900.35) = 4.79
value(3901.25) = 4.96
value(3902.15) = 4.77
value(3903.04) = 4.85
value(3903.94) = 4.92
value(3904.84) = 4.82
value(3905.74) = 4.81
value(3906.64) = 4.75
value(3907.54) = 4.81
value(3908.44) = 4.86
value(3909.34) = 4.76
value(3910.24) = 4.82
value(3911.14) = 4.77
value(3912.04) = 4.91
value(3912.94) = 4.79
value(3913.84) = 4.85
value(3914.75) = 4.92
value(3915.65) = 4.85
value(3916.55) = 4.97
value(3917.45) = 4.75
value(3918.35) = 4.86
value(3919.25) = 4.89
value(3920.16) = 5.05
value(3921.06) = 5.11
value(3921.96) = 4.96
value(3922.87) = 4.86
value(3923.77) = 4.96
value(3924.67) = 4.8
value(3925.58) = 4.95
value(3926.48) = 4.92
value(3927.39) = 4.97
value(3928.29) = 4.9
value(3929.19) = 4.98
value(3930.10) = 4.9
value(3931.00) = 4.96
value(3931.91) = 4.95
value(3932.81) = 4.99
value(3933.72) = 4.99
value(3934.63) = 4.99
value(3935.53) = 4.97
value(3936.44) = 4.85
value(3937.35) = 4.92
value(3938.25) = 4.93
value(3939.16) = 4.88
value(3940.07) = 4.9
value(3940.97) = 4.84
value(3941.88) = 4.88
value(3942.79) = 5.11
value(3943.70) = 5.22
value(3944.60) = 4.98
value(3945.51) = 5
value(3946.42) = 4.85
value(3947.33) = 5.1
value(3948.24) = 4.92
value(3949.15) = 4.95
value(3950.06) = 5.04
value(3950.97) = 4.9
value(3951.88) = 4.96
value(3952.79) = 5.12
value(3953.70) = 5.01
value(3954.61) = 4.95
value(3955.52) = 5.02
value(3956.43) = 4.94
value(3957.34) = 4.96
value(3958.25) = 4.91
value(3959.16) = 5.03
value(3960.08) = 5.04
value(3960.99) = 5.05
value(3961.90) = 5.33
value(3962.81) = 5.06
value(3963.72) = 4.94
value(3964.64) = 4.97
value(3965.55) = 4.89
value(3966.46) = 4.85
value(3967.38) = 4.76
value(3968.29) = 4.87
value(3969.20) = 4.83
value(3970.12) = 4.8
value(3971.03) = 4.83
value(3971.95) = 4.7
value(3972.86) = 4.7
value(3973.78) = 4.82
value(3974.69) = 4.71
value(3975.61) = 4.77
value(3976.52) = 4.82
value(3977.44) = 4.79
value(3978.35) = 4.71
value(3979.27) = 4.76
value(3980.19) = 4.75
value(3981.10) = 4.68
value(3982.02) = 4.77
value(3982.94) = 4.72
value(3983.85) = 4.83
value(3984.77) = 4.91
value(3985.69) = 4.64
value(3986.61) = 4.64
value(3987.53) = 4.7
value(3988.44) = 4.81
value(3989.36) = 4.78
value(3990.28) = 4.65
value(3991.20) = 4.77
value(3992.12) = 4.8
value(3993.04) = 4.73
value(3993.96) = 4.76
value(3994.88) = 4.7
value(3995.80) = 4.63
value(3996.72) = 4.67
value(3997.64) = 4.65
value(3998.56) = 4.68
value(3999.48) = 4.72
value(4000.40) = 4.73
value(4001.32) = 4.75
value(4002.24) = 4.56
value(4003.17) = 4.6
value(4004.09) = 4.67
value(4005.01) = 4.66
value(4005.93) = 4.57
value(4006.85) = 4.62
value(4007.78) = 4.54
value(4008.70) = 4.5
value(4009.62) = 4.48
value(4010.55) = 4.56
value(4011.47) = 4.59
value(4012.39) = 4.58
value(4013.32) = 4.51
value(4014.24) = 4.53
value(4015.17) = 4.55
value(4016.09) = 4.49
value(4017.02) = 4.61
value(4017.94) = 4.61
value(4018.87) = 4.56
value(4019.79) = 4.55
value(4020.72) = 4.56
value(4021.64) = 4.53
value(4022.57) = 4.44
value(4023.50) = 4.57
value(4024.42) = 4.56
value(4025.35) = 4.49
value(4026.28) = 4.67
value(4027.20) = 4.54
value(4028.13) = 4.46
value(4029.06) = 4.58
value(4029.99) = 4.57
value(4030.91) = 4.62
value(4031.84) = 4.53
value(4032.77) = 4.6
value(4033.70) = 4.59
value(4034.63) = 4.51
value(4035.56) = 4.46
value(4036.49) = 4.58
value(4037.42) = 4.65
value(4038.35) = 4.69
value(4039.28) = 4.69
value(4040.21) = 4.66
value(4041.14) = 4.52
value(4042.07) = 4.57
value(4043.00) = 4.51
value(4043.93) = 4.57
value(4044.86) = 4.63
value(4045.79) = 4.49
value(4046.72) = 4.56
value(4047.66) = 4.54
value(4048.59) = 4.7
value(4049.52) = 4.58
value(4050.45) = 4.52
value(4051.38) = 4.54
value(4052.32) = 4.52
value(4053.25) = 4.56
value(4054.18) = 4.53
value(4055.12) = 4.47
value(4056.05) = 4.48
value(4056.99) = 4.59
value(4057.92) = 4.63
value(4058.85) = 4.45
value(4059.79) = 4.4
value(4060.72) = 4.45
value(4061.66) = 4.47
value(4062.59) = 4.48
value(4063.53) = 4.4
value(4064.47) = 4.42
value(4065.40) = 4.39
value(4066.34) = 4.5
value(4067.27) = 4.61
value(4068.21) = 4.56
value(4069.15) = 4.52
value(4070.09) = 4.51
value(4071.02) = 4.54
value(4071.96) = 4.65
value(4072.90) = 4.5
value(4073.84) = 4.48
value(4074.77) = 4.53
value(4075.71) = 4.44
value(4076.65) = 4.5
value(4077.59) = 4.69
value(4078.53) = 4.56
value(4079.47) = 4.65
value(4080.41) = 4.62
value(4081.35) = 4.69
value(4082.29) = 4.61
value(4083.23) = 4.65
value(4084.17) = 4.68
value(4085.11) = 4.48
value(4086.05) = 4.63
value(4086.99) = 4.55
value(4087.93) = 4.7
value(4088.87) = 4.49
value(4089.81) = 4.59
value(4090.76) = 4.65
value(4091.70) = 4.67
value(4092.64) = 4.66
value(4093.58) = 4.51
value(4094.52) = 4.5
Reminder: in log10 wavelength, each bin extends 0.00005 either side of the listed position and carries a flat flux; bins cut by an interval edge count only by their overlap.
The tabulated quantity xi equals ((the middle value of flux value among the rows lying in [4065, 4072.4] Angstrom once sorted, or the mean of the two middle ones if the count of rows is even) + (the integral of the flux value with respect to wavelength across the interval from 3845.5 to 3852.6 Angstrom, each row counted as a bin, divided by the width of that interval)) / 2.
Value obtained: 4.86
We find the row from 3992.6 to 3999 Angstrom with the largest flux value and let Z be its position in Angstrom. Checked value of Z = 3993.96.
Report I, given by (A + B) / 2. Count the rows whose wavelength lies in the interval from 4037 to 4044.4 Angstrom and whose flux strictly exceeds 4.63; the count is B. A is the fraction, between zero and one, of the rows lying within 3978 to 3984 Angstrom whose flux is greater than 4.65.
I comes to 2.5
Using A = 1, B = 4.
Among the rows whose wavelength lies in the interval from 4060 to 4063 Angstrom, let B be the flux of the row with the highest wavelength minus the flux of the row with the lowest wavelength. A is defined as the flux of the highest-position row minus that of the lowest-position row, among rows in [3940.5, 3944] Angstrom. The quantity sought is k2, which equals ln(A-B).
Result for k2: -1.0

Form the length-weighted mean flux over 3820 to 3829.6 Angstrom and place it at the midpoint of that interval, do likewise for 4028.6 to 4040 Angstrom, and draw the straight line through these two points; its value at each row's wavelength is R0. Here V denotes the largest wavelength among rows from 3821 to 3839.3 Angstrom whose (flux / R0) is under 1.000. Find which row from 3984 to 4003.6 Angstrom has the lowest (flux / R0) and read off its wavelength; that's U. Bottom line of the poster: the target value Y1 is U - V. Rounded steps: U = 4002.24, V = 3827.40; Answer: 174.8 Angstrom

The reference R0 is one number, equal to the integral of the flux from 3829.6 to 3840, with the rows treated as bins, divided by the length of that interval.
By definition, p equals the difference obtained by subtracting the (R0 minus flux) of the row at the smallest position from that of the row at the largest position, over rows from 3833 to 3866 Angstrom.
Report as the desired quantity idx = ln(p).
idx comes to -4.6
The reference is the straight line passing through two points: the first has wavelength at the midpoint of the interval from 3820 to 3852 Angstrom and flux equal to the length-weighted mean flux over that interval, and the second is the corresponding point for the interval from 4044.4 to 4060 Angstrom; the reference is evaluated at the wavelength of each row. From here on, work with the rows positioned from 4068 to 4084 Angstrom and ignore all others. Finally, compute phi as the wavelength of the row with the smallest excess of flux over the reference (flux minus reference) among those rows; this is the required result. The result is 4075.71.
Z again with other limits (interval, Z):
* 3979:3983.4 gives 3982.02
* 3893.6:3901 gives 3894.07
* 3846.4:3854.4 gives 3847.72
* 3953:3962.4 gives 3961.90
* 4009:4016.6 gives 4011.47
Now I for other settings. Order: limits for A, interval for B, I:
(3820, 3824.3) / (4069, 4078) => 1.5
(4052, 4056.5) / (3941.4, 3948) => 3.5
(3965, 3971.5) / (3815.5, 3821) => 3.5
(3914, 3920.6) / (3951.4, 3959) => 4.5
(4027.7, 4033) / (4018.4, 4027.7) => 0.5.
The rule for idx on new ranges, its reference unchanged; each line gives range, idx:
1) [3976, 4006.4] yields -1.4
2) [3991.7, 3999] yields -2.1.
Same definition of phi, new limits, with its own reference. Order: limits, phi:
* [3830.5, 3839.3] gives 3830.92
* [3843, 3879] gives 3858.37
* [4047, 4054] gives 4050.45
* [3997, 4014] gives 4009.62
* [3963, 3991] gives 3985.69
